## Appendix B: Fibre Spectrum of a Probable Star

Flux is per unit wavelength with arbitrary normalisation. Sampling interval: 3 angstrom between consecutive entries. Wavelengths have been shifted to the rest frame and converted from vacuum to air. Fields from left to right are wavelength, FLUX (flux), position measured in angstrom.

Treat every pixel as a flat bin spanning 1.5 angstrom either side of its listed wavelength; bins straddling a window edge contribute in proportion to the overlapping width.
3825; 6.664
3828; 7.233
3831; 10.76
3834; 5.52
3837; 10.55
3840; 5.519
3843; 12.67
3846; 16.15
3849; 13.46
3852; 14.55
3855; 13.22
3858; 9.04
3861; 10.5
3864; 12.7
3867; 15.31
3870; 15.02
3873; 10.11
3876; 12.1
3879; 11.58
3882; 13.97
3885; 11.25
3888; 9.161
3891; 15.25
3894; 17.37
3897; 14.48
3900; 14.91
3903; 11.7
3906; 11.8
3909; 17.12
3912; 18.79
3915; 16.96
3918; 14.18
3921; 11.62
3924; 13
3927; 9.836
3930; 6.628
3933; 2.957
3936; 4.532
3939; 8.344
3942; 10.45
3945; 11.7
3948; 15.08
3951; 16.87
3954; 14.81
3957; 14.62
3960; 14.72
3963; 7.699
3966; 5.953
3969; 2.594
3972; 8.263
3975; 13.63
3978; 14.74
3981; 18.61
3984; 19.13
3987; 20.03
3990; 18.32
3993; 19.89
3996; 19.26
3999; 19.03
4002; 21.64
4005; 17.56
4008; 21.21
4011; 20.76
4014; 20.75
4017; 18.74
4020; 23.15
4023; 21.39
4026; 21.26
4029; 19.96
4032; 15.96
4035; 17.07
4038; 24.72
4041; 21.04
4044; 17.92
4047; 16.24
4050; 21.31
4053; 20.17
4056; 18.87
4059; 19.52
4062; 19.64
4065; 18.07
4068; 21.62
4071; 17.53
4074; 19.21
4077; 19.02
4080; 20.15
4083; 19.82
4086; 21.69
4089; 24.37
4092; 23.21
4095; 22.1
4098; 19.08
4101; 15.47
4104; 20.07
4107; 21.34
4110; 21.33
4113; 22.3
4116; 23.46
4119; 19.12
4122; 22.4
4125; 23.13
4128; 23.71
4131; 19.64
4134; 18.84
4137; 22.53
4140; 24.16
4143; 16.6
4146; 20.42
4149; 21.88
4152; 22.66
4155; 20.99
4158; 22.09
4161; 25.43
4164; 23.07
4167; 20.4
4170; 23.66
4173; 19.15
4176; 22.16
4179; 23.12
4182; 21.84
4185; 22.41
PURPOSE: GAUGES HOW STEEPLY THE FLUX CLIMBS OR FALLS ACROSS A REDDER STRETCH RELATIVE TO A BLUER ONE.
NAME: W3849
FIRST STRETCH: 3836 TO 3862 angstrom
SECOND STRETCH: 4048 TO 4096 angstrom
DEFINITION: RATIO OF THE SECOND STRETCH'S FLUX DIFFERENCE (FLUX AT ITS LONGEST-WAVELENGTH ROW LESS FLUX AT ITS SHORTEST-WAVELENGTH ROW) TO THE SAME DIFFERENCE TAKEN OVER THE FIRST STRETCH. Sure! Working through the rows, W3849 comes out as -15.8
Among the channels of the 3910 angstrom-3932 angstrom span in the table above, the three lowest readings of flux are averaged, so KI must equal 9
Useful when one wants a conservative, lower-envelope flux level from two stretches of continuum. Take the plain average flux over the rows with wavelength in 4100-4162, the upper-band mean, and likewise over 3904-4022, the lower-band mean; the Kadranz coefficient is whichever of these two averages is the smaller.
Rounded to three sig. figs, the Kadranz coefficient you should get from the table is 14.5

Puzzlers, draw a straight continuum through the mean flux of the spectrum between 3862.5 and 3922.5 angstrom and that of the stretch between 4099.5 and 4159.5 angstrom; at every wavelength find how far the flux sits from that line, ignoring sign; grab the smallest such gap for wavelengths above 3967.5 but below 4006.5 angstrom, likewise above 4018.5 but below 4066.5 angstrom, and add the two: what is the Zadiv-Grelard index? 0.35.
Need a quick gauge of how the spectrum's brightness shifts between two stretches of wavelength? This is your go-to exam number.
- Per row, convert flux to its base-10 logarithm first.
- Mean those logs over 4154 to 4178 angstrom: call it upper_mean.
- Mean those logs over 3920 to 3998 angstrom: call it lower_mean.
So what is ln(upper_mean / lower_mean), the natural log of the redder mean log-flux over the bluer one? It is 0.26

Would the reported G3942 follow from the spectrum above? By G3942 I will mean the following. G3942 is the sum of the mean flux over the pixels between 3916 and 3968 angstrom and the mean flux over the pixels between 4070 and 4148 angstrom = 31.6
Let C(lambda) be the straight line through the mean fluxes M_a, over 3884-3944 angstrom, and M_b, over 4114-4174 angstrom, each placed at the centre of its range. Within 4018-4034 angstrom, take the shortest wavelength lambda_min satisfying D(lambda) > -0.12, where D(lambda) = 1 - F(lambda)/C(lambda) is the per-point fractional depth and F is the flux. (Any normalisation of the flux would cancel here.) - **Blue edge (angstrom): 4032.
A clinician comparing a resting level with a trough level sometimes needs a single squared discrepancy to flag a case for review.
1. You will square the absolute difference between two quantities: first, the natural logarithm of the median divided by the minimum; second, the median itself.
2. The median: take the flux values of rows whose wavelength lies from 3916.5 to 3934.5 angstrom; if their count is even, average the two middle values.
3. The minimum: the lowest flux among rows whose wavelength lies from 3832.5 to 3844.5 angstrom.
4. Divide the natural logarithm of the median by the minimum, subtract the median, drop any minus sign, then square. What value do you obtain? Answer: 106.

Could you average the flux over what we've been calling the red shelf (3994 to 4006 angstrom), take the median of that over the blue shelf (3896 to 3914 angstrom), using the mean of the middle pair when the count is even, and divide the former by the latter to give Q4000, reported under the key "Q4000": 1.32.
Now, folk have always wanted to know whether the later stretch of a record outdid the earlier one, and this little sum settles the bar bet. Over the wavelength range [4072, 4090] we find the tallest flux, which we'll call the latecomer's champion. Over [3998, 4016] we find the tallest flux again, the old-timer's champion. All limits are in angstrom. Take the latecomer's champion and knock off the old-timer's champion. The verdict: 2.7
